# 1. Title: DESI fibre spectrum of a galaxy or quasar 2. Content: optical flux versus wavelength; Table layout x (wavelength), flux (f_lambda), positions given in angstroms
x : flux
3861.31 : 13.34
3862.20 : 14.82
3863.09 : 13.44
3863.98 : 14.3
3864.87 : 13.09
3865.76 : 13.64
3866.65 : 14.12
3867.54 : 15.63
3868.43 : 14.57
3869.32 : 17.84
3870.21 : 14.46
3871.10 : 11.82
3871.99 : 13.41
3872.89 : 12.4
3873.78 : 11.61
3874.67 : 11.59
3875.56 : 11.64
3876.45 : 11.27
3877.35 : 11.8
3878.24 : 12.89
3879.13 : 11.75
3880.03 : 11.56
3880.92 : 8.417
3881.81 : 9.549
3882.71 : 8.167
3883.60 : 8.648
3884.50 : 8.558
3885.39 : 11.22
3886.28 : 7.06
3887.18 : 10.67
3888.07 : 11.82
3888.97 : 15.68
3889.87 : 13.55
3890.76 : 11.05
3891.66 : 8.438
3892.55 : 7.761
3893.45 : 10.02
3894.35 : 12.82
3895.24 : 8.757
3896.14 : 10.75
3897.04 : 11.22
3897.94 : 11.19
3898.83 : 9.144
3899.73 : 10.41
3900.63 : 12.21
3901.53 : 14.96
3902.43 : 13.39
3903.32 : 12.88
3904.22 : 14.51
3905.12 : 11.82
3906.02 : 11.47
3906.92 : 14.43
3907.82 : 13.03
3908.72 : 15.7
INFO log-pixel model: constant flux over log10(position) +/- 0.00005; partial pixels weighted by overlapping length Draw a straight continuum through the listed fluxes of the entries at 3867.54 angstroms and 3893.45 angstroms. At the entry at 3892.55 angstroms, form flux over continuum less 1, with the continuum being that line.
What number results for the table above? -0.24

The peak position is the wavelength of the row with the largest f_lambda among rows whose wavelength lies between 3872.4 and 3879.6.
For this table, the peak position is 3878.24 angstroms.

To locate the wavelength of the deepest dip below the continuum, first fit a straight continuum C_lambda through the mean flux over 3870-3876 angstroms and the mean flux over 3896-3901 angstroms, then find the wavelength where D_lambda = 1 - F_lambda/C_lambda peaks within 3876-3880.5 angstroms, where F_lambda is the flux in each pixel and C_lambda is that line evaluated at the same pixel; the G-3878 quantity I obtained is 3876.45 angstroms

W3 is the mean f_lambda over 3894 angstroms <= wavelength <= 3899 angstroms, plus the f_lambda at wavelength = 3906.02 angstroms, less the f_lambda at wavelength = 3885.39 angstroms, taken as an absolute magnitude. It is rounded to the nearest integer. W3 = 11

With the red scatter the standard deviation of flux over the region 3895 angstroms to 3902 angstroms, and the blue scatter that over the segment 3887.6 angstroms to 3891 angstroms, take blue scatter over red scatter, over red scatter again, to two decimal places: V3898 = 0.55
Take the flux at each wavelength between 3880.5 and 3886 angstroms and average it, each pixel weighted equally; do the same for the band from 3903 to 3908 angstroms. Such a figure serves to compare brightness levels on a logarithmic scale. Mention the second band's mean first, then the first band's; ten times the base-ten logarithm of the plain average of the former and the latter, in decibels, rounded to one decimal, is 10.4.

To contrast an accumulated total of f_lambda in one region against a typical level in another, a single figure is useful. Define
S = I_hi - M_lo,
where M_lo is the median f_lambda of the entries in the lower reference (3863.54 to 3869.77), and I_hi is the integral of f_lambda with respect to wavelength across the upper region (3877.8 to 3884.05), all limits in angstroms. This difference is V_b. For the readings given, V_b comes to 49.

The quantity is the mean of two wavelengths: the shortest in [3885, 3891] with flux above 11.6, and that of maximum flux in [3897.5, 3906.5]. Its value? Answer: 3894.8 angstroms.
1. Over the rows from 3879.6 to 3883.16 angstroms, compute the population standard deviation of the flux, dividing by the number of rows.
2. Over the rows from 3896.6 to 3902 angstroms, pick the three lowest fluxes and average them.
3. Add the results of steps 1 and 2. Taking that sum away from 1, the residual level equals -10.6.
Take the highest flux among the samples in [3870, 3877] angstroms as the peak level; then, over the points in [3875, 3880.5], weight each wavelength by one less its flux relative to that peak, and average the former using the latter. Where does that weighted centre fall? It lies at 3877.7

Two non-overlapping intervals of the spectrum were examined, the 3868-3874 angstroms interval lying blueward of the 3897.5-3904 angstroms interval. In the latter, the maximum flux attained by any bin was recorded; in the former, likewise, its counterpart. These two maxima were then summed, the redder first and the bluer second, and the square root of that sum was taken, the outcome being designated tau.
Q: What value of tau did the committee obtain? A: 5.73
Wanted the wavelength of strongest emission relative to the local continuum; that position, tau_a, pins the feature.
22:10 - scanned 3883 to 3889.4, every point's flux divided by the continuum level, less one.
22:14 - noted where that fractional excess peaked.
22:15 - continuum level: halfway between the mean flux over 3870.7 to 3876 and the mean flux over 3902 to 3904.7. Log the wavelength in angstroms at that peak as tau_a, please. 3888.97 angstroms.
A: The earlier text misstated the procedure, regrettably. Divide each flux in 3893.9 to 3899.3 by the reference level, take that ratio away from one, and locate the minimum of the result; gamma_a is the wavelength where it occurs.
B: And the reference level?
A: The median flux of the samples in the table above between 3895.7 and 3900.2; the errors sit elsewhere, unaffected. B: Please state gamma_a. 3894.35 angstroms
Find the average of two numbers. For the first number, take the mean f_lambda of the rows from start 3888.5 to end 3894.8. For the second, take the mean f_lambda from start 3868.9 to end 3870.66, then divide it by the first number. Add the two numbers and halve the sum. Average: 6.4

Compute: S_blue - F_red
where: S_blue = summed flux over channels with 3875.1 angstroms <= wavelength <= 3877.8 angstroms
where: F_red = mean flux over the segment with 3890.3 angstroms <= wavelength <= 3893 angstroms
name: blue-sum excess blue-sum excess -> 25.6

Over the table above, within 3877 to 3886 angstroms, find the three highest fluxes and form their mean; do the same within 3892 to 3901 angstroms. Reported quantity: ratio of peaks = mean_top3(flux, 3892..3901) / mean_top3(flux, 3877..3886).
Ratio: 0.99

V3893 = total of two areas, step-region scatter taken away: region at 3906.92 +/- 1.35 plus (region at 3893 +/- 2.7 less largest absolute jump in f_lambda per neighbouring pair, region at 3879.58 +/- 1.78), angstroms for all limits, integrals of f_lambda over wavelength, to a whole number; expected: 85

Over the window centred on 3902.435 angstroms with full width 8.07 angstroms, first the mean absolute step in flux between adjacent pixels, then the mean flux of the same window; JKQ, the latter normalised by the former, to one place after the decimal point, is 7.8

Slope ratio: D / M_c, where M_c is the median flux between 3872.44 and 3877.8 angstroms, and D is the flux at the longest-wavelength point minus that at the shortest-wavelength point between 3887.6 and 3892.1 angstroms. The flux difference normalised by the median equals -0.3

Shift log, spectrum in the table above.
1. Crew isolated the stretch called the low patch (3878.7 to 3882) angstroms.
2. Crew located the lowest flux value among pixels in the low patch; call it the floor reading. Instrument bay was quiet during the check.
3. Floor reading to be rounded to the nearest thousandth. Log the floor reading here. 8.417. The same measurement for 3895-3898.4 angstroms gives 8.757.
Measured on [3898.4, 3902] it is 9.144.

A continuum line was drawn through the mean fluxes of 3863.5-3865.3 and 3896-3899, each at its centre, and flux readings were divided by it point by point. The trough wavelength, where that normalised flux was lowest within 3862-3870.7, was 3864.87 angstroms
